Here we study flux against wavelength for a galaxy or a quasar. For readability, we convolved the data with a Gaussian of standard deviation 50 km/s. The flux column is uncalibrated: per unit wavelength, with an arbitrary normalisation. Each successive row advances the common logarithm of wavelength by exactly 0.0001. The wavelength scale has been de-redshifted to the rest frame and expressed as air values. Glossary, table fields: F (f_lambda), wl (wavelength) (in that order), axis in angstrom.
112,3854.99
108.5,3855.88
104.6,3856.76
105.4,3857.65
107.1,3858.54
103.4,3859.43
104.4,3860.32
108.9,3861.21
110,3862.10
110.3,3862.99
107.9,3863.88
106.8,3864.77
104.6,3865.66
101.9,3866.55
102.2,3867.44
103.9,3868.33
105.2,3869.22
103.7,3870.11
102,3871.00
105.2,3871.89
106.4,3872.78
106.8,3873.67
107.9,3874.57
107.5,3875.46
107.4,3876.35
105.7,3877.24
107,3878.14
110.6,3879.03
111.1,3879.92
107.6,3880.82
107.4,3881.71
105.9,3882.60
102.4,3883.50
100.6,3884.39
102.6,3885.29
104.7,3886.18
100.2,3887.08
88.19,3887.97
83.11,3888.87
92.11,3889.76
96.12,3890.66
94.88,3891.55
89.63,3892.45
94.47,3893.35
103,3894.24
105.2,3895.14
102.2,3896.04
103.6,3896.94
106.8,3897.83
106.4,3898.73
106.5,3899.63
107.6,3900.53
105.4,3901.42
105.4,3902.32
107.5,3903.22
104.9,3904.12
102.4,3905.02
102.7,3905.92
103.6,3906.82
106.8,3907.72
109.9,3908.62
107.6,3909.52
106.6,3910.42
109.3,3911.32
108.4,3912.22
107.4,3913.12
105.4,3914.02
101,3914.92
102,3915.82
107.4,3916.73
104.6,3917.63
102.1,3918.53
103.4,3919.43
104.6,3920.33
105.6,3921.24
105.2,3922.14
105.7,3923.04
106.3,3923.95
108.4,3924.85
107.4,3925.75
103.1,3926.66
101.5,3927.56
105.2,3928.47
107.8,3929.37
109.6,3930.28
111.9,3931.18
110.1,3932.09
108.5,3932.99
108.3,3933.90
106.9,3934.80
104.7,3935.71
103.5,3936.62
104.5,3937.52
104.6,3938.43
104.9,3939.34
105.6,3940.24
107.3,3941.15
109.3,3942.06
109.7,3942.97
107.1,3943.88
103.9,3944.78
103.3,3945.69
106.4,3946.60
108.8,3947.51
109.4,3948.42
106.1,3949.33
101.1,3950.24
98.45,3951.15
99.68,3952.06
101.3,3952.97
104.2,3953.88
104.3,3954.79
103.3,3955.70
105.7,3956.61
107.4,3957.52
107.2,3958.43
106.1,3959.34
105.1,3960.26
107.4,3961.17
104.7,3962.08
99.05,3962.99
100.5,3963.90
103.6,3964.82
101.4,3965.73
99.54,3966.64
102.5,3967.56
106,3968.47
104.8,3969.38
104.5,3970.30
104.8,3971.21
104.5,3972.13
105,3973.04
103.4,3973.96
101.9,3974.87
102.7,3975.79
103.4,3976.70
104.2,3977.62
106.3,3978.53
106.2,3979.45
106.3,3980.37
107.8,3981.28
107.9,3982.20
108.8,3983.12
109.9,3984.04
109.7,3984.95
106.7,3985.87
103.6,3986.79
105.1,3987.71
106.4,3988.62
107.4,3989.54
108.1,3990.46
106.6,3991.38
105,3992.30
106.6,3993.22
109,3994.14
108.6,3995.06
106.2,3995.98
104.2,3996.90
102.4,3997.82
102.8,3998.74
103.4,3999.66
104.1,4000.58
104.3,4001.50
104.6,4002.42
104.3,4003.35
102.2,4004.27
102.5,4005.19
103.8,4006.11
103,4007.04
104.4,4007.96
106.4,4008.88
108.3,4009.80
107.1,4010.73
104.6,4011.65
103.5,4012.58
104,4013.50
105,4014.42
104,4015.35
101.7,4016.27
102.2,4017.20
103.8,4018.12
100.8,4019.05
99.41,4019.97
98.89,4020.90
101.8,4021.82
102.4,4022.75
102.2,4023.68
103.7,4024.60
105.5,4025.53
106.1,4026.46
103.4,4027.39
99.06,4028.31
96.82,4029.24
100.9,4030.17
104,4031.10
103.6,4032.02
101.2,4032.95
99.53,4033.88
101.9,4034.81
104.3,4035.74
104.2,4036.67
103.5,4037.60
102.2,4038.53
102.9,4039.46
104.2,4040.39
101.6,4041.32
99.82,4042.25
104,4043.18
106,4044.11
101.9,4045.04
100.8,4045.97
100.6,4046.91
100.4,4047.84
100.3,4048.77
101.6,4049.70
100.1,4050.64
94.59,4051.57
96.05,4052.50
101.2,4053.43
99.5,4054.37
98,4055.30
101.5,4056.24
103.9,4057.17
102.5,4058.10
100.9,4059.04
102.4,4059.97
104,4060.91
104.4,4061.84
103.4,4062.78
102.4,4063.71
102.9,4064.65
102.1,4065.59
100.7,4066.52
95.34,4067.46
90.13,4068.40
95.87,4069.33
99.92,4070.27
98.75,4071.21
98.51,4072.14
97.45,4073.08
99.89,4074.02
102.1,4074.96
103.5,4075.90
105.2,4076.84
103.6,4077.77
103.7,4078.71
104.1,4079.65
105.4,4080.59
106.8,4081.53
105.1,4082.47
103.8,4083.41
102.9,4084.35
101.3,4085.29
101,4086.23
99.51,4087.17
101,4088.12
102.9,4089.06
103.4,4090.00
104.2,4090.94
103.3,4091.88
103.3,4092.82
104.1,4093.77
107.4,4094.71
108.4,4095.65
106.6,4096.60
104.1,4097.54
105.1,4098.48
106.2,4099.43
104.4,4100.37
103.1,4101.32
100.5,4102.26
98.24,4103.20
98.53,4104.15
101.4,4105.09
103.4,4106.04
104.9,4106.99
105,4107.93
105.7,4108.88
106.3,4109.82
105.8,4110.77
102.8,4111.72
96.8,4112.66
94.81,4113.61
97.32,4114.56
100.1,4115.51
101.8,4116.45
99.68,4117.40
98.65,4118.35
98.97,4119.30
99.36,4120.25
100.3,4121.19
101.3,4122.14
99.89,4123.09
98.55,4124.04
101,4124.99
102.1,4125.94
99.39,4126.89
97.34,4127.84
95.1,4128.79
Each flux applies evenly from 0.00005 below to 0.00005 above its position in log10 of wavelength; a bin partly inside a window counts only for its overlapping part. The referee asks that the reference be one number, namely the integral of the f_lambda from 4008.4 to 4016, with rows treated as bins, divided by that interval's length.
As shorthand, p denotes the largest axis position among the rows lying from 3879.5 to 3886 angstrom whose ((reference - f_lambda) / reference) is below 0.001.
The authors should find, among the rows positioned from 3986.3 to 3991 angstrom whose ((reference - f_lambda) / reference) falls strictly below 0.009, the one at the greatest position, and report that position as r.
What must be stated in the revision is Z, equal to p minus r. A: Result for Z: -107.9 angstrom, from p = 3882.60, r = 3990.46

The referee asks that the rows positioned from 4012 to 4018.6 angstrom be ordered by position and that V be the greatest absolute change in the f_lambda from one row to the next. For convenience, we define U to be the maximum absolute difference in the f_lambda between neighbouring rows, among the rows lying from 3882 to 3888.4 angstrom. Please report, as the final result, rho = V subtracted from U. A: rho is 9.7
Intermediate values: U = 12.0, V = 2.3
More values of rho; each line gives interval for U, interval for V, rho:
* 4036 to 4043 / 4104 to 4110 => -0.3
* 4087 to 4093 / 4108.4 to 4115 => -4.1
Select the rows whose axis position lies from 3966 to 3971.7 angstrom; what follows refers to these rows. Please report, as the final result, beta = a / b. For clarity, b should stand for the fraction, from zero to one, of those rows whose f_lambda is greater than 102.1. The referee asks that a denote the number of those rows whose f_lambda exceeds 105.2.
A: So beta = 1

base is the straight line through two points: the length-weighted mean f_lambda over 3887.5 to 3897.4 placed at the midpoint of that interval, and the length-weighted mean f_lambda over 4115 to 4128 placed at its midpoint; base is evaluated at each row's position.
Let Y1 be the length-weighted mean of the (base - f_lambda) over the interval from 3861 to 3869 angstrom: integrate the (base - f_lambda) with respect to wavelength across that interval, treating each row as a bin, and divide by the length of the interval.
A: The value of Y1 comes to -11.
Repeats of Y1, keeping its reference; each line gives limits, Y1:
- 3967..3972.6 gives -7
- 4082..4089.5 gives -3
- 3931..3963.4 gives -9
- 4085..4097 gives -4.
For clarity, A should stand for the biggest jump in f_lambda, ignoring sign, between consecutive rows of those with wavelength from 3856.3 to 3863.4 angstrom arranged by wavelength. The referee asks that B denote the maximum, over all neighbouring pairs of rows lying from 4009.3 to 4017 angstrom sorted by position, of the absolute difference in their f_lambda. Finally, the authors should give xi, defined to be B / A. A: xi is 0.6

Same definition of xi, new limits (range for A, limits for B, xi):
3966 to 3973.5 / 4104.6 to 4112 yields 0.9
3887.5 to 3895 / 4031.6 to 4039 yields 0.3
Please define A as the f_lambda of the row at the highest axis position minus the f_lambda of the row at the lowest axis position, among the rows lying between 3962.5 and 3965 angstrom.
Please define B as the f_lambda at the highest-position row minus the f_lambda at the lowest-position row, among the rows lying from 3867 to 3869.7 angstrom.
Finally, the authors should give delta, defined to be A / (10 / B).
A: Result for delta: 1.4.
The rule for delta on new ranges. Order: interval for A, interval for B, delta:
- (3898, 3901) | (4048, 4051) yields 0.0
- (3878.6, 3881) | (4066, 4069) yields 3.2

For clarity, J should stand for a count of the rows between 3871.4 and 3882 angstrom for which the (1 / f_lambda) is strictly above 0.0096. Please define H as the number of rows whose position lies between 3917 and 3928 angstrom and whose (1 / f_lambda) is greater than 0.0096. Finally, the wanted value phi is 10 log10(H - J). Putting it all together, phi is 6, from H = 4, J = 0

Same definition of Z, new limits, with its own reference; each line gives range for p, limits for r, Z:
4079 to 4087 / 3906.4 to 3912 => 170.2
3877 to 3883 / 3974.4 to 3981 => -97.8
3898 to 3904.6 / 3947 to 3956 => -46.1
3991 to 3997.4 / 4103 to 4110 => -113.8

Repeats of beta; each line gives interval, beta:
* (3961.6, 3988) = 12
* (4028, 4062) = 2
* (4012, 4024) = 0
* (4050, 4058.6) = 0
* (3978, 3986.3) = 9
